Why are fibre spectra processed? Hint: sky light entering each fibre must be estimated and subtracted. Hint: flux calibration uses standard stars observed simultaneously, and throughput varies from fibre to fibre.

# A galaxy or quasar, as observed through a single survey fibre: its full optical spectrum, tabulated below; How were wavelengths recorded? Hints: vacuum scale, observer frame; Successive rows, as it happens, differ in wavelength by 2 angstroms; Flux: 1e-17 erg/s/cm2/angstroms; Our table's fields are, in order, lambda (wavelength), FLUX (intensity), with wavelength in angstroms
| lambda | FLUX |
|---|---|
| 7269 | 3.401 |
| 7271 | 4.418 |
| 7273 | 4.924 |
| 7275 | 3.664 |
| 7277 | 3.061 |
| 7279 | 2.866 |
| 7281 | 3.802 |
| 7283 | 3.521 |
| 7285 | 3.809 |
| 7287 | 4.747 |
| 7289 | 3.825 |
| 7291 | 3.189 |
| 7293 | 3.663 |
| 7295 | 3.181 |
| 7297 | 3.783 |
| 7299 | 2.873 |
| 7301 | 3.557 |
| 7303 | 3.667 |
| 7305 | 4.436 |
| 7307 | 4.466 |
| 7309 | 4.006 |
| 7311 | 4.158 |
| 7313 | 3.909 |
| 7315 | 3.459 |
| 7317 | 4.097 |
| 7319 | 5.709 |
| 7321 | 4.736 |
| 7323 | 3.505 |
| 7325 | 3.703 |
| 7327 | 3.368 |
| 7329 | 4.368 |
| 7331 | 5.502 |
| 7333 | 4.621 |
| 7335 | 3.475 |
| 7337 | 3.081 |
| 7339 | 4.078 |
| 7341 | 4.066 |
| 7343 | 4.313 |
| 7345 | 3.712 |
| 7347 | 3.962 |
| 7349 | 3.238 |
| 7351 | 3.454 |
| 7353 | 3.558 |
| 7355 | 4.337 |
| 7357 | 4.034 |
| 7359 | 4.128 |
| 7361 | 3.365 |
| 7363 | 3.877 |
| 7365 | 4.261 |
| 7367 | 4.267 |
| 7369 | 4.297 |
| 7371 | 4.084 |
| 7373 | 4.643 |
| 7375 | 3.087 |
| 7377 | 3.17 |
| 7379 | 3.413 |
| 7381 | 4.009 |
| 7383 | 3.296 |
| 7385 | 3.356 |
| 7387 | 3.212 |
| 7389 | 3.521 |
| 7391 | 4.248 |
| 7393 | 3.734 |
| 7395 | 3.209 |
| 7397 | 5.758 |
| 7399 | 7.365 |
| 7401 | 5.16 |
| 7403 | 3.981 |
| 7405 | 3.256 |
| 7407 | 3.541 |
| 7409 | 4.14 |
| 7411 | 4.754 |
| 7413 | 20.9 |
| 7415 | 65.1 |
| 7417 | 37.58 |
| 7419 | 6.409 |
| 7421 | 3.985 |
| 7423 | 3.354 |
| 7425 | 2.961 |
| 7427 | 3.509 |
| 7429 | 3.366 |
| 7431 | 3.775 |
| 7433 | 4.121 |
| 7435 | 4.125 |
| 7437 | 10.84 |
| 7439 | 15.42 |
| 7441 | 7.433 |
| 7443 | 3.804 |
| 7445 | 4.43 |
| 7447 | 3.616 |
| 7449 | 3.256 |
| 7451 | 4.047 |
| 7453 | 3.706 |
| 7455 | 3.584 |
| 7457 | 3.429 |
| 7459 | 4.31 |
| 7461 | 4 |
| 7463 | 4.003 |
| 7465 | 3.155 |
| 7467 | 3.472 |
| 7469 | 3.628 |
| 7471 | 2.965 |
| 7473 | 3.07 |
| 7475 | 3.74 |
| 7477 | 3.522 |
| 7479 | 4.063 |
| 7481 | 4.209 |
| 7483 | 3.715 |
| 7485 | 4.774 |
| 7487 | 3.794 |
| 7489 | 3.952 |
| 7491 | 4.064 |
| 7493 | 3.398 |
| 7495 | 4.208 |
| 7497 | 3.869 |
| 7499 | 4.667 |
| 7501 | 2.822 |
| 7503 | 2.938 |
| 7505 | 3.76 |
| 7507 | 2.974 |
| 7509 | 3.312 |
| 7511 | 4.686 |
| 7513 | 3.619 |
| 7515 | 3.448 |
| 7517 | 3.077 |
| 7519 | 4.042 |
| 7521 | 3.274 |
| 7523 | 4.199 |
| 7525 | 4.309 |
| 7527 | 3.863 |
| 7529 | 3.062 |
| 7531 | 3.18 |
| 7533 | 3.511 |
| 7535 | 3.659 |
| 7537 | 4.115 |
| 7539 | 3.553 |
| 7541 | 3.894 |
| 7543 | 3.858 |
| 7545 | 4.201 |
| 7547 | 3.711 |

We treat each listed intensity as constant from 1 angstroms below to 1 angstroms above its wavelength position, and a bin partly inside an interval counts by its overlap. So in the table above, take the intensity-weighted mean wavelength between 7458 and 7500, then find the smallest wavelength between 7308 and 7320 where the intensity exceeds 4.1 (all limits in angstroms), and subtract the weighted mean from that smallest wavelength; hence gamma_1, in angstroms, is -168.5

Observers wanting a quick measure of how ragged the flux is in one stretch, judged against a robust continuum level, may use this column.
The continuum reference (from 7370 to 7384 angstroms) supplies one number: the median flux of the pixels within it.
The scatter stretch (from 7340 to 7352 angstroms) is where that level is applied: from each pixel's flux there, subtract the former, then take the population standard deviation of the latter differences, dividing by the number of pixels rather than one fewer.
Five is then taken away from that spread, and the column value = -4.63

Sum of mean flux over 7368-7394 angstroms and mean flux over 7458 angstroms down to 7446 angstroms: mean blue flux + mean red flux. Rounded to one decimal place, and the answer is 7.3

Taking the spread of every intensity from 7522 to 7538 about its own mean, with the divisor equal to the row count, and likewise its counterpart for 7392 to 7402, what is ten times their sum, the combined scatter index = 19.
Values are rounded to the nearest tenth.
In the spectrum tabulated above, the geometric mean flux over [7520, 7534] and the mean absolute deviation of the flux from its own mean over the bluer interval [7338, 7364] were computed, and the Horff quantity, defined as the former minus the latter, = 3.3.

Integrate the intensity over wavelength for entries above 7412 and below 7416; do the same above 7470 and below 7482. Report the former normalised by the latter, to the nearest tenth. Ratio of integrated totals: 4.0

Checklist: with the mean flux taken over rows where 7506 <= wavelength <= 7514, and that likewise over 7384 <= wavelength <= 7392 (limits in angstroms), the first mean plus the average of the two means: 7.3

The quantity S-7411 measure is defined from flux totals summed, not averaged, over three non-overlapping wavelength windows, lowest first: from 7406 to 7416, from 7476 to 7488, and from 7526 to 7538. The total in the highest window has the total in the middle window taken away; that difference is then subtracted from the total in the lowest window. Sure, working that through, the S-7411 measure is 101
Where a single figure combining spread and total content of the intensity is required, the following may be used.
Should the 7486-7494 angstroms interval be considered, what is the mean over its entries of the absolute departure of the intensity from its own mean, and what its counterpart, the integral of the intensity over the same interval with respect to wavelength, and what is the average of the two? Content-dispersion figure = 15.3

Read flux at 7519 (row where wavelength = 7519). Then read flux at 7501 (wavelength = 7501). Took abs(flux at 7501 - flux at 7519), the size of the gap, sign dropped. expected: 1.2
